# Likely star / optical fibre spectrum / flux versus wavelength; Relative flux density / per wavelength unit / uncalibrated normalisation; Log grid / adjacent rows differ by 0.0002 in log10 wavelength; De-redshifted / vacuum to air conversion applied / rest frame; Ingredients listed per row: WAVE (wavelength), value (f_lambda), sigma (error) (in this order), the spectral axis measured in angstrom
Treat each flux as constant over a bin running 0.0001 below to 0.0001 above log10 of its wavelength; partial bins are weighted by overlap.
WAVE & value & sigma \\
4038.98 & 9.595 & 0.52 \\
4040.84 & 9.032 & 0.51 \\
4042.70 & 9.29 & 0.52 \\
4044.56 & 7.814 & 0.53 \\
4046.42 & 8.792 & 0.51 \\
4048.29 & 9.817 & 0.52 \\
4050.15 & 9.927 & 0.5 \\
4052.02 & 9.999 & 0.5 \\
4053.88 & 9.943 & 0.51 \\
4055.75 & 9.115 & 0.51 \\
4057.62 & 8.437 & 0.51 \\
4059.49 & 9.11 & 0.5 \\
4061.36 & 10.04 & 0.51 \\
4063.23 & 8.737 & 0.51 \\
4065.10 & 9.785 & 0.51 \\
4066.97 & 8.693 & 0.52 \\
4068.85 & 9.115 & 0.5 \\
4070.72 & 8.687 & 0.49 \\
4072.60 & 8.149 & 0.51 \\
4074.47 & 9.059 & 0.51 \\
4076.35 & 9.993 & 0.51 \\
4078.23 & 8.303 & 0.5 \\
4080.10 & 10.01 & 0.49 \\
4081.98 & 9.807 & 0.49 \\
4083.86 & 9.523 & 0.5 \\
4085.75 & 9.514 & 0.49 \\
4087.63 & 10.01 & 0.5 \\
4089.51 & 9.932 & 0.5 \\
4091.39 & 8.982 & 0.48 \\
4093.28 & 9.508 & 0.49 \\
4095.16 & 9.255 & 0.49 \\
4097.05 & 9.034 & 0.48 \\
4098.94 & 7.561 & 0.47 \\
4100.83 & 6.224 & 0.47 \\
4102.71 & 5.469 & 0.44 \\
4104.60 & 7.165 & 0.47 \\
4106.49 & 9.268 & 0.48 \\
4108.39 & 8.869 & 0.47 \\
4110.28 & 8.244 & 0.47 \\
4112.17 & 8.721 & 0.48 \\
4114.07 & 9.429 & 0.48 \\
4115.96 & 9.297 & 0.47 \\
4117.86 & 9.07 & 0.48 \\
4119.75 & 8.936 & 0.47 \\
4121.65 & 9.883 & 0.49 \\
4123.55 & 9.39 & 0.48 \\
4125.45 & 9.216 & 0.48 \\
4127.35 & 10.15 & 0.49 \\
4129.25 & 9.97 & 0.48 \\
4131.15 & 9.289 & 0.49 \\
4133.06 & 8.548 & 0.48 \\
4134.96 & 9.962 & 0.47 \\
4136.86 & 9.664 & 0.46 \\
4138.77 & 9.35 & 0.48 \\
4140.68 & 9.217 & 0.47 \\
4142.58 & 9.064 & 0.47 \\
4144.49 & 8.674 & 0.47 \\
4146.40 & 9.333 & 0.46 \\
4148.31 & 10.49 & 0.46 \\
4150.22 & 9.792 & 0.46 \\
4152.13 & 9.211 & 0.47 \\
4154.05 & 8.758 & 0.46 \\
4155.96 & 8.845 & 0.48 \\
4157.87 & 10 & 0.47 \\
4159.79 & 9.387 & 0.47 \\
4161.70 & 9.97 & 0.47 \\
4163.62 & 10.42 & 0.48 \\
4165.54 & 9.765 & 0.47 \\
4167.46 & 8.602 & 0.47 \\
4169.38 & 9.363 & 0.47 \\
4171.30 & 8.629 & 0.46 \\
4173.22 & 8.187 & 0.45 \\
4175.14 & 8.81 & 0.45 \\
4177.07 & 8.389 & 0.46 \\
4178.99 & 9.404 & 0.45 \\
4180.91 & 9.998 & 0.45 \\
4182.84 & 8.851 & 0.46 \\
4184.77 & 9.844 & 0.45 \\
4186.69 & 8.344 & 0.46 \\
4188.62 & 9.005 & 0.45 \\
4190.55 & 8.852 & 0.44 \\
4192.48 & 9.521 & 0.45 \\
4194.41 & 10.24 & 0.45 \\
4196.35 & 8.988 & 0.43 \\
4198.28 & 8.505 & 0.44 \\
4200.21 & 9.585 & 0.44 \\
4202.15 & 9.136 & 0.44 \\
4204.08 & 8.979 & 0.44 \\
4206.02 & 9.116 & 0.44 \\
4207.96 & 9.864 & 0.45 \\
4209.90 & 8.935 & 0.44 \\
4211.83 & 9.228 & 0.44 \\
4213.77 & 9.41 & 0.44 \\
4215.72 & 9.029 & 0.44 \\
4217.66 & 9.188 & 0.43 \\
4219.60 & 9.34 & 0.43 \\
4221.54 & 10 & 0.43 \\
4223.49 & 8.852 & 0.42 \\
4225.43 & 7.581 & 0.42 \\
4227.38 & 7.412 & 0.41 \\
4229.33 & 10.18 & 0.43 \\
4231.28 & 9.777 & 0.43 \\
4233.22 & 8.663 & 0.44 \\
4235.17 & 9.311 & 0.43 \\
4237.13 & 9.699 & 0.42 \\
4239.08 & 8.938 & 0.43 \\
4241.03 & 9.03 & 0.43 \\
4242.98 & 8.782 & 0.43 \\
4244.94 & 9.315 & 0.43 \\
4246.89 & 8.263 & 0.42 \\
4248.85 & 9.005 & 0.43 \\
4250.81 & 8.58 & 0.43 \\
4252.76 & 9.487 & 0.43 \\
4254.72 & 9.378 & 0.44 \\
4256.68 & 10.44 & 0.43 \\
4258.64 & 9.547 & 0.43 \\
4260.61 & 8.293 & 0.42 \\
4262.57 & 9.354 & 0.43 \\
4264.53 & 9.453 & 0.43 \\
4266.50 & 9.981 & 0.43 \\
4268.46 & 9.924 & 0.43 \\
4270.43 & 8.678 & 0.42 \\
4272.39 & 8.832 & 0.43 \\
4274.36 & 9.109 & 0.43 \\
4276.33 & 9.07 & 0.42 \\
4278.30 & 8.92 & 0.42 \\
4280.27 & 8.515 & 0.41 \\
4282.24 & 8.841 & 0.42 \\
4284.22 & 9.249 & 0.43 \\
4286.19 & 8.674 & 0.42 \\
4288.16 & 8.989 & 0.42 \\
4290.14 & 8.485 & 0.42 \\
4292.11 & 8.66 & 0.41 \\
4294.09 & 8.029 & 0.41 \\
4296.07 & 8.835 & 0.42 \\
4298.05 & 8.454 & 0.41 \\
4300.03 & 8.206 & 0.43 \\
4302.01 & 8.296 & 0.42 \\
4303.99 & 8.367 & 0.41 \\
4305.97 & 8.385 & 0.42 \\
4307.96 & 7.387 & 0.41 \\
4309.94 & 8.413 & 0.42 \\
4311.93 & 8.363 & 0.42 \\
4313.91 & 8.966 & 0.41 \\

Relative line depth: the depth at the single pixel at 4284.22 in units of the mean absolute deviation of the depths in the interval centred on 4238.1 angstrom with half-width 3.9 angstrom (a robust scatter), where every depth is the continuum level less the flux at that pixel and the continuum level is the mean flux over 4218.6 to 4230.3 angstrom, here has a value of -1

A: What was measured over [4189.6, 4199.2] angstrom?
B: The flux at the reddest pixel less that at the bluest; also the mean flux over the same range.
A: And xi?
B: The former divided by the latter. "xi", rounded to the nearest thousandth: -0.038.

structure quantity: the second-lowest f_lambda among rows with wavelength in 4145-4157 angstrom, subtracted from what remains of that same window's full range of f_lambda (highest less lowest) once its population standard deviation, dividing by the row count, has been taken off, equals -7.7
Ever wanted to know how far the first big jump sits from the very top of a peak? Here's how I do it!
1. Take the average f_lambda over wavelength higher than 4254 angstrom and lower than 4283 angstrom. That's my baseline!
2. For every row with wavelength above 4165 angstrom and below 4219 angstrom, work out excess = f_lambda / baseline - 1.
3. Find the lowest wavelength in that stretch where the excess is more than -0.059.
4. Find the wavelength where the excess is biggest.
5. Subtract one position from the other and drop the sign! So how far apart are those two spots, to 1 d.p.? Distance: 28.9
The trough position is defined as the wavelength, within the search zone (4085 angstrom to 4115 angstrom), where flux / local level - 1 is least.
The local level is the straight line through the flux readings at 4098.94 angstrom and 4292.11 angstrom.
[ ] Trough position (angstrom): 4102.71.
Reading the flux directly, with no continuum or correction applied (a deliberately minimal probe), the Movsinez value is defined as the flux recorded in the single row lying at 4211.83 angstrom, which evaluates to 9.228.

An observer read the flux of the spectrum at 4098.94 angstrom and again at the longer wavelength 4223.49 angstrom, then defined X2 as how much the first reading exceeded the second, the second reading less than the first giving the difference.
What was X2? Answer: -1.3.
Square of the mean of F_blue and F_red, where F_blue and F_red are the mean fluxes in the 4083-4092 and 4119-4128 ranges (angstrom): 91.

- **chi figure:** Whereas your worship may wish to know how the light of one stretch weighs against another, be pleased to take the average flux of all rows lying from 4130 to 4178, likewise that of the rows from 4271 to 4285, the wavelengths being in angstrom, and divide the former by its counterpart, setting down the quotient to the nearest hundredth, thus 1.04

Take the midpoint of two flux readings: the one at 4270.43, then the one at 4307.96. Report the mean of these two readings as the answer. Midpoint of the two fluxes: 8.0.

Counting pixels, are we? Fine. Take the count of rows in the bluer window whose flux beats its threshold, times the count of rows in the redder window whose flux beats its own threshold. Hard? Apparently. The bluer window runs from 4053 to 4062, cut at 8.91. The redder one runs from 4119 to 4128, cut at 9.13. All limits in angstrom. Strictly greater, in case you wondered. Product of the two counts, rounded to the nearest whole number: 16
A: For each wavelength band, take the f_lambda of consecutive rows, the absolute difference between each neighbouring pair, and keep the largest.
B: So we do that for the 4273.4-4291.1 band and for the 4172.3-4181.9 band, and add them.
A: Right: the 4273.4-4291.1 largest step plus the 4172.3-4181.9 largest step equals 1.59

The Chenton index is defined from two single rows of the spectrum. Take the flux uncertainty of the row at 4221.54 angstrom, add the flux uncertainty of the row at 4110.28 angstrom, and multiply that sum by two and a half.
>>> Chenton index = 2.25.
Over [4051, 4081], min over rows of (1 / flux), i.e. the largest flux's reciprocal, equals 0.100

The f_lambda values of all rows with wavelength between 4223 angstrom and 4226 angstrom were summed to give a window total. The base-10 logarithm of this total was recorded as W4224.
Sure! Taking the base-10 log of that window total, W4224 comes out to 1.216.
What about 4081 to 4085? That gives 1.286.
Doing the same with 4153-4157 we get 1.246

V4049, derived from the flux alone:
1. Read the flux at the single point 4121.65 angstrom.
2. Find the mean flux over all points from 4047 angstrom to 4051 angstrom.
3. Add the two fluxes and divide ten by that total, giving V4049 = 0.51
